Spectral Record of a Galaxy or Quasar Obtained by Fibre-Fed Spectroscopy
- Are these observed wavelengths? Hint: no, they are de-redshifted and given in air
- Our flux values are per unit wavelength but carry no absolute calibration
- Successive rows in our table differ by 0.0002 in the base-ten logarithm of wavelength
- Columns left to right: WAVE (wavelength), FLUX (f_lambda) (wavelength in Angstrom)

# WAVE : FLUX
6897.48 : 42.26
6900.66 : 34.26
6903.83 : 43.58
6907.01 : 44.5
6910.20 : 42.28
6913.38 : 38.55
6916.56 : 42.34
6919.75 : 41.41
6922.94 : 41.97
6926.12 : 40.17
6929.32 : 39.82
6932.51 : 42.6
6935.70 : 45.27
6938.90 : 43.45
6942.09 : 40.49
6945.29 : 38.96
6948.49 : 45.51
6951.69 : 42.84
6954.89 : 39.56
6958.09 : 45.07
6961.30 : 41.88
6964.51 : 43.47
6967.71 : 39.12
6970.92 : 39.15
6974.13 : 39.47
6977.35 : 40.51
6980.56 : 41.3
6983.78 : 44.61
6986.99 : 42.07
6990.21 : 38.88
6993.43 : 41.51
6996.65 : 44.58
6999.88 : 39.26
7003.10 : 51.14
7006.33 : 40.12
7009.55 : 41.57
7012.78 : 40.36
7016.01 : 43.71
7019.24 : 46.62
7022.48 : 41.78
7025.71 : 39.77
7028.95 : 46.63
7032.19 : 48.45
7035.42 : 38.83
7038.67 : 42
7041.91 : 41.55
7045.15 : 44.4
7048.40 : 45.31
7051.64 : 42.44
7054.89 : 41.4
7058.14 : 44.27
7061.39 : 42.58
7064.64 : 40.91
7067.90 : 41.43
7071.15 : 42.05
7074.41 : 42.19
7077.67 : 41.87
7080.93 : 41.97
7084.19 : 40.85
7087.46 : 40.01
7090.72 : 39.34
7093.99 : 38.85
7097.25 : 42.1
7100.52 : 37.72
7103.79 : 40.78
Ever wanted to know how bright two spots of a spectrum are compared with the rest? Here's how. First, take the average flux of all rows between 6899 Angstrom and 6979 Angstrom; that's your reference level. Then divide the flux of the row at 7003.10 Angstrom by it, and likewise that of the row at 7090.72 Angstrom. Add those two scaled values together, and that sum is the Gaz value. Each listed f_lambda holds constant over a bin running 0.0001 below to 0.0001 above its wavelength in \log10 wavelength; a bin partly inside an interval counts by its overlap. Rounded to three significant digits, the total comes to 2.18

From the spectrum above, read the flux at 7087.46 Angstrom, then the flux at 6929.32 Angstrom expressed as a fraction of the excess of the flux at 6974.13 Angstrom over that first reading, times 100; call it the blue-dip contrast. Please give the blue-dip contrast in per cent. -7374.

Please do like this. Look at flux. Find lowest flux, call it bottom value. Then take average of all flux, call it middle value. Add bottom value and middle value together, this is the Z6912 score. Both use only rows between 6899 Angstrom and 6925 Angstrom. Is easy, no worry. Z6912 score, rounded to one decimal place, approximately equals 75.4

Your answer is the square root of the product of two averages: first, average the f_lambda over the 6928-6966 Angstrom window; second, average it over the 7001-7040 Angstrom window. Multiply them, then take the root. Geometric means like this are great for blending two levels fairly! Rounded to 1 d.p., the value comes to 42.9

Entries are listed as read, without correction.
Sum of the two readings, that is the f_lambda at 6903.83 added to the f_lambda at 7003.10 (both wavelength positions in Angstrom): 95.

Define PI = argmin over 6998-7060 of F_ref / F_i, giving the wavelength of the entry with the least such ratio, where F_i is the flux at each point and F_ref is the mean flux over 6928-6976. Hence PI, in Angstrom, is 7003.10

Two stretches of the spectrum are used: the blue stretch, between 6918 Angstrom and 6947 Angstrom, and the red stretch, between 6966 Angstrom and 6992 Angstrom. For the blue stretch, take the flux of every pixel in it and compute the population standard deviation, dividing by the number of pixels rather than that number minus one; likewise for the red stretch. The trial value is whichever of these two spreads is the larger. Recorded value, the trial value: 1.9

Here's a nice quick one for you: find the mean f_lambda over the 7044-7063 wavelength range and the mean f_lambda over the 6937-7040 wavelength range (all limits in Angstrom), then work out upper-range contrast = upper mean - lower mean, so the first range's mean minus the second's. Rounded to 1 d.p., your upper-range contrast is 1.1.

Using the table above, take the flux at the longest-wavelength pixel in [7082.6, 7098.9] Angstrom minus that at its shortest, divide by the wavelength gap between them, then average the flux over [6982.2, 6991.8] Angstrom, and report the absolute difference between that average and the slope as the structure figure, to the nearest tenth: 41.8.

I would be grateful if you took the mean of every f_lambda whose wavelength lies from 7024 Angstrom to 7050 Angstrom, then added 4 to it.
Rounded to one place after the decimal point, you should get 47.4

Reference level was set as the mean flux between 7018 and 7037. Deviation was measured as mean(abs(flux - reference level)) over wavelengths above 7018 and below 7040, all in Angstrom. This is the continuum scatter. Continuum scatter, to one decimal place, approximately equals 3.3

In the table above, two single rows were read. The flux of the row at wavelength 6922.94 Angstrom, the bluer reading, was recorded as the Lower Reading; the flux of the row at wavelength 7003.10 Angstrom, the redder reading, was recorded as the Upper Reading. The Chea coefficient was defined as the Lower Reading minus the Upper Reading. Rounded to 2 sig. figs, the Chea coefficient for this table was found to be -9.2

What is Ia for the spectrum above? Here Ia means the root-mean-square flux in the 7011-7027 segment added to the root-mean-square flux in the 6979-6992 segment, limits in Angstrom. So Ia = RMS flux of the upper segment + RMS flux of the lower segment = 84.29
